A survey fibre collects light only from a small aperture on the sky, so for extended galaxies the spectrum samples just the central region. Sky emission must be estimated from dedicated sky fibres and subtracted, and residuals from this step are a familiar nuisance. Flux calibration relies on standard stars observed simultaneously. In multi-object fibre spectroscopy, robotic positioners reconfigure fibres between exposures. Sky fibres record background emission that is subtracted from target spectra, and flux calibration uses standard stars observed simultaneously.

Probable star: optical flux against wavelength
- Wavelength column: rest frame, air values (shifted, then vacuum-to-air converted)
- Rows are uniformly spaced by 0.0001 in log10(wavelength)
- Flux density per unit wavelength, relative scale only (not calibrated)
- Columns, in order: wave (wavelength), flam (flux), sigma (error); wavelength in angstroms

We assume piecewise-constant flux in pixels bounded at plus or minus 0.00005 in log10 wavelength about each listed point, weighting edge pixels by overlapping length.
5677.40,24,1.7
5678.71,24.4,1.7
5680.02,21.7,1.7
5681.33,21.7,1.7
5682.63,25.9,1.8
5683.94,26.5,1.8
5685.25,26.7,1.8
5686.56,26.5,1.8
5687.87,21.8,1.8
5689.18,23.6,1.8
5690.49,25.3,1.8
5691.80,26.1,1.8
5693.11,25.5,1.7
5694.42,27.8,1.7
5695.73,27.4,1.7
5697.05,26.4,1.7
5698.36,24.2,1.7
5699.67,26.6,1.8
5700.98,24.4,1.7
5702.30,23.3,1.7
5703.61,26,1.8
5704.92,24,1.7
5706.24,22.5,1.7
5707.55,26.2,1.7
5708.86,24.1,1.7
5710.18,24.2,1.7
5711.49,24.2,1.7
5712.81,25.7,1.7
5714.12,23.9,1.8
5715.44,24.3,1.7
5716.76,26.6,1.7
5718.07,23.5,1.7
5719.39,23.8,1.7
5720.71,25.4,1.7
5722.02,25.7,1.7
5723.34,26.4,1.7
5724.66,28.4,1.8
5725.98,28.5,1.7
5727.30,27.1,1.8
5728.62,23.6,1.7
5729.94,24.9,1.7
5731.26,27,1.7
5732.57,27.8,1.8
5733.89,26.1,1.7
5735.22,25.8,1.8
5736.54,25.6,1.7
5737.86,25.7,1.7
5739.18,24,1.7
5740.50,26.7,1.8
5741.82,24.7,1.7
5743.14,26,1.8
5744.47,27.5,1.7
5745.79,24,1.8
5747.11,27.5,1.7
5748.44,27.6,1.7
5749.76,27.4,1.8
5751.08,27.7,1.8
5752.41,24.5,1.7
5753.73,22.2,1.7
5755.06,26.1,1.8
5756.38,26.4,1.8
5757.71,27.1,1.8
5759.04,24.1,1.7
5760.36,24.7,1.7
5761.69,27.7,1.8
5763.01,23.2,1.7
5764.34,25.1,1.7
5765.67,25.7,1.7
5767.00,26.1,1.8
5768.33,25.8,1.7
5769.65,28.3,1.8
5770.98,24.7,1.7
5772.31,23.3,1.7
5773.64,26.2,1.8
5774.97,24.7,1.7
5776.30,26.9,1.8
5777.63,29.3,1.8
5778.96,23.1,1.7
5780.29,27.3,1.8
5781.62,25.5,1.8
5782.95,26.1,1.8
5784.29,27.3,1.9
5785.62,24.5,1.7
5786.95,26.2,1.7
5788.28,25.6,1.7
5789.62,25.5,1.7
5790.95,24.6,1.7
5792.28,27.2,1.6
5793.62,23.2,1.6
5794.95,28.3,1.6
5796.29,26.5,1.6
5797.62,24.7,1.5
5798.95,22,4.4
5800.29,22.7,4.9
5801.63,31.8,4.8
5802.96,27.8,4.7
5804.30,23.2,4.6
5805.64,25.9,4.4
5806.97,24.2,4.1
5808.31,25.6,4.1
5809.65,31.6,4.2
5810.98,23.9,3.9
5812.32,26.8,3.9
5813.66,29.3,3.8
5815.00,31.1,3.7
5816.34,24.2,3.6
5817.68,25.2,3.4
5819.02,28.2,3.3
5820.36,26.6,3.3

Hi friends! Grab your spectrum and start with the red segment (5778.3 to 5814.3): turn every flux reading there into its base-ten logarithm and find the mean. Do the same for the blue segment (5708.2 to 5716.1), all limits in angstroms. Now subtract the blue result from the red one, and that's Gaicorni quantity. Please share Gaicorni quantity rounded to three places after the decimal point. 0.025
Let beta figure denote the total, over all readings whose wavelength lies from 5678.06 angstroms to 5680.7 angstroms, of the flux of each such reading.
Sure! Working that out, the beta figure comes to 46.1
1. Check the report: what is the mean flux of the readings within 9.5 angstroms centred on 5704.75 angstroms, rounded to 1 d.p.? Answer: 24.4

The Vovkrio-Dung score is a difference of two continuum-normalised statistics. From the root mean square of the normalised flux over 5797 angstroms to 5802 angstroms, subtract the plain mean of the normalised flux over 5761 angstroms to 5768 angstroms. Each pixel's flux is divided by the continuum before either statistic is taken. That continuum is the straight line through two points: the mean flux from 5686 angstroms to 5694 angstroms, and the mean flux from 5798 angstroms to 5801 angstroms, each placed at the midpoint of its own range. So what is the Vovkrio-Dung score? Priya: 0.04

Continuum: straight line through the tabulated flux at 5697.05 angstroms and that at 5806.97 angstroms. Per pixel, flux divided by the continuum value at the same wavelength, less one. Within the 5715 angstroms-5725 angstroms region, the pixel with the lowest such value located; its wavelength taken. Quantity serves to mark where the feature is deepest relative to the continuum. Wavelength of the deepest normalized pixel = 5718.07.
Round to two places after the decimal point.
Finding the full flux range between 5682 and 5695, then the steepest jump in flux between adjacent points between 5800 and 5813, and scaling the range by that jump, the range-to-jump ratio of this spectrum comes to 0.66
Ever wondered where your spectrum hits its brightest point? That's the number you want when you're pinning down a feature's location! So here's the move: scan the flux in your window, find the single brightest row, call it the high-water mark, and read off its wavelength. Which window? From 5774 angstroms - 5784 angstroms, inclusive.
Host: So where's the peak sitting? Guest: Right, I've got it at 5777.63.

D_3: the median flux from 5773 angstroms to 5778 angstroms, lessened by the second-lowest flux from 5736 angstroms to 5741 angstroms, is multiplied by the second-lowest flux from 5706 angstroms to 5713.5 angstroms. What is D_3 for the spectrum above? 23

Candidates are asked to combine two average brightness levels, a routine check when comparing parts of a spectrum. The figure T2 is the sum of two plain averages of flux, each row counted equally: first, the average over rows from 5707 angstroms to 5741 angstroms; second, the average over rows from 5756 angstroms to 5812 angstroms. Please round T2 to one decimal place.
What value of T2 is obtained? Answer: 51.4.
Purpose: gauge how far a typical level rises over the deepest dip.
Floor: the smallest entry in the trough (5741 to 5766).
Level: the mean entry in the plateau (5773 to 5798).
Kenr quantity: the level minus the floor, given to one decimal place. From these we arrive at 3.7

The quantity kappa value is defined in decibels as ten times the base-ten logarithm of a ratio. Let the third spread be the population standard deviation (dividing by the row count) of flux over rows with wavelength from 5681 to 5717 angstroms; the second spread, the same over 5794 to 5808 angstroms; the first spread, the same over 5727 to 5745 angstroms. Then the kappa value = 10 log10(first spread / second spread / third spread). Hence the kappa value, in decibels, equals -5.7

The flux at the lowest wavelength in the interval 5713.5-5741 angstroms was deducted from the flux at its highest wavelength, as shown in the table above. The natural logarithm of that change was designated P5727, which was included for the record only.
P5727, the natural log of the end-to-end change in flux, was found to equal 1.03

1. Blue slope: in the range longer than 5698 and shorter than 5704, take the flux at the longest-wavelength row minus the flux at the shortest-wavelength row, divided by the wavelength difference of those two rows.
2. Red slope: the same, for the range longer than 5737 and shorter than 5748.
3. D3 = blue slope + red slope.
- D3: 0.54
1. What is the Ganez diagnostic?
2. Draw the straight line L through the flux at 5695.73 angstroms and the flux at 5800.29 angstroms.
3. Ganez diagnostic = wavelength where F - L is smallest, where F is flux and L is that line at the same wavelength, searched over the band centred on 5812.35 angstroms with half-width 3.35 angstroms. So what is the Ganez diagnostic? 5810.98 angstroms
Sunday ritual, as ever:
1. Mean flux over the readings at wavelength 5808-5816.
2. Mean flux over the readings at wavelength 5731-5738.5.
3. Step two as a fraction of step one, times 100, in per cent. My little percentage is 94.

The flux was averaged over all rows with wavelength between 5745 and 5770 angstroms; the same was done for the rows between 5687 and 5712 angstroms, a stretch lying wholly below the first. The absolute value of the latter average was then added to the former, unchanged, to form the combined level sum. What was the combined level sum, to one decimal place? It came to 50.8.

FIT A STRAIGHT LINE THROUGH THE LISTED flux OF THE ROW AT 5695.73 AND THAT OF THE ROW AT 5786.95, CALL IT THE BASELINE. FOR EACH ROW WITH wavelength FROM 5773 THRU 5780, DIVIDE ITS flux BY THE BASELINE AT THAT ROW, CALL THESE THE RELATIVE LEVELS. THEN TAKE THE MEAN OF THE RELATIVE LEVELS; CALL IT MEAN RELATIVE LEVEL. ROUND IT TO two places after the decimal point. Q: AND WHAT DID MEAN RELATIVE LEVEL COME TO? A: 0.99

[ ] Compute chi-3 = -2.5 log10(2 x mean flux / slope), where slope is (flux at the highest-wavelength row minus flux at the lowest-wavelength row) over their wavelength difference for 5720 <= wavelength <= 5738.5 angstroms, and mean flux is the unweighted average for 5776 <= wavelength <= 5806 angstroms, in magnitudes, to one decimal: -8.7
